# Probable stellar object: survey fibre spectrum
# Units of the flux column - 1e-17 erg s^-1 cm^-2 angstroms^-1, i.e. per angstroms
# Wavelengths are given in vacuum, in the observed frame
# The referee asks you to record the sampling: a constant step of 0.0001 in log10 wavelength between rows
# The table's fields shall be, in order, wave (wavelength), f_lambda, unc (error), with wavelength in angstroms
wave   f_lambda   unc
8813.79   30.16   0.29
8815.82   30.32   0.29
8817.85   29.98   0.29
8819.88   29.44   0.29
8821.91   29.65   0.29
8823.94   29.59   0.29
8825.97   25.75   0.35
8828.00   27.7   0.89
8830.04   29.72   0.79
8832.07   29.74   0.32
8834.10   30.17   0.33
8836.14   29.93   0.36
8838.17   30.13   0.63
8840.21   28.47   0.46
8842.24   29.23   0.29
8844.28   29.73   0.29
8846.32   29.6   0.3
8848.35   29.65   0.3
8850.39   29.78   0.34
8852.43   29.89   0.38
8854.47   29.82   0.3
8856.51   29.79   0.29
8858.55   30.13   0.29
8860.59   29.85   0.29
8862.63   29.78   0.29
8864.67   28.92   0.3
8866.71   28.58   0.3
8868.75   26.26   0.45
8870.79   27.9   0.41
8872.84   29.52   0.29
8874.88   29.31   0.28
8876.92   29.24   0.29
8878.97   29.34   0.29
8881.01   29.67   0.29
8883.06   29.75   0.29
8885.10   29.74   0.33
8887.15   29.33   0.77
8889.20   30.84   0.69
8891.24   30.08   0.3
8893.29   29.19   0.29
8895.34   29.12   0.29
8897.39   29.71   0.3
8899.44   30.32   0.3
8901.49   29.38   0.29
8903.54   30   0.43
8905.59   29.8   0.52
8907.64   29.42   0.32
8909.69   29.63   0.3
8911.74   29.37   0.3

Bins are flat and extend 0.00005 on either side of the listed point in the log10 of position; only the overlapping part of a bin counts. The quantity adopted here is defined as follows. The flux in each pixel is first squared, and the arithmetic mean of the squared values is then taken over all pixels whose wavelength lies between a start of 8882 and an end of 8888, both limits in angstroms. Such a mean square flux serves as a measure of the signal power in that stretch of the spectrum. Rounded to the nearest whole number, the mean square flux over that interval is 877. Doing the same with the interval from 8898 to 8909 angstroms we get 887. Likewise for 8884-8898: 883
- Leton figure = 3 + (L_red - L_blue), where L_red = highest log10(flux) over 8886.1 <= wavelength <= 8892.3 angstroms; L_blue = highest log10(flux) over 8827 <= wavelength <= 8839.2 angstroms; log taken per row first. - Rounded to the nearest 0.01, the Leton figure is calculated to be 3.01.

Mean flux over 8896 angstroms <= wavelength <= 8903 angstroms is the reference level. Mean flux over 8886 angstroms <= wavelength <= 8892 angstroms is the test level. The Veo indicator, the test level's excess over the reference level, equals 0.3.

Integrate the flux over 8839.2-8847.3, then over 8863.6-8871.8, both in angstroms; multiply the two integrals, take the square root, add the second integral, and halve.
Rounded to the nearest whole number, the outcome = 231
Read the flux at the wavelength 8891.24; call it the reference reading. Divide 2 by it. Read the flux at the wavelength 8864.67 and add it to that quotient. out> 29.0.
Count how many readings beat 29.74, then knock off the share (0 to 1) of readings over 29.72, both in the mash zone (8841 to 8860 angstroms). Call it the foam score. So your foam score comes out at 4.3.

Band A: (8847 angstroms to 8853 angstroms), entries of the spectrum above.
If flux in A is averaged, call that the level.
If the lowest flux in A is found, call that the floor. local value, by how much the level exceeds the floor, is 0.12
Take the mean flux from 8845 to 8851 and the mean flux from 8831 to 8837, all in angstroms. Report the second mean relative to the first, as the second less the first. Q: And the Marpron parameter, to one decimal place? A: 0.3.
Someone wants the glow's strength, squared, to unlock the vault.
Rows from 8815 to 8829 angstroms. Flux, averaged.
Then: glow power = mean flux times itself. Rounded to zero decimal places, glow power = 836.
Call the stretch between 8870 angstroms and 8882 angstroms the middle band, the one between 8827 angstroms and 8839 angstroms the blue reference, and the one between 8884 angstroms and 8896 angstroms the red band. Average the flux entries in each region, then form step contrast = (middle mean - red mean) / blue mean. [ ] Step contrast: -0.019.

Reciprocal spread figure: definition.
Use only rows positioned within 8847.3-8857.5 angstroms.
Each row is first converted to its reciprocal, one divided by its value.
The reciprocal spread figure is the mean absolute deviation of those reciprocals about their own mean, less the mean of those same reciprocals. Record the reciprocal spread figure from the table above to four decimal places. -0.0335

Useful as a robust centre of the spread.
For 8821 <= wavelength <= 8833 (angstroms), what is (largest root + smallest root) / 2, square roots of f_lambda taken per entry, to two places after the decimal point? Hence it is 5.26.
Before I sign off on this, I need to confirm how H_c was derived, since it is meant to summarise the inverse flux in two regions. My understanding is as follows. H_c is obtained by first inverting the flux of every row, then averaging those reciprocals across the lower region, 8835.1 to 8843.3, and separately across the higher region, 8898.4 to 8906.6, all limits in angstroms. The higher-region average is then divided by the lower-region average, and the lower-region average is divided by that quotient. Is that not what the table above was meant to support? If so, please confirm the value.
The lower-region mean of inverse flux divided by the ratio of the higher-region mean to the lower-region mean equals 0.0345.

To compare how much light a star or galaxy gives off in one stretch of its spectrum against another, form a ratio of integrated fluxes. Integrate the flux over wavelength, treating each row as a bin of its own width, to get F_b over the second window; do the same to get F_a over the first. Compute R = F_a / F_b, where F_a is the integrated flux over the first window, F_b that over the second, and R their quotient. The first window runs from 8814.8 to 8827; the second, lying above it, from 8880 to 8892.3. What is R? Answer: 1.0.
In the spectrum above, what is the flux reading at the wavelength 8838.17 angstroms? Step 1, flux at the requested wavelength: 30.13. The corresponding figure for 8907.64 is 29.42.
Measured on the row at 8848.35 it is 29.65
